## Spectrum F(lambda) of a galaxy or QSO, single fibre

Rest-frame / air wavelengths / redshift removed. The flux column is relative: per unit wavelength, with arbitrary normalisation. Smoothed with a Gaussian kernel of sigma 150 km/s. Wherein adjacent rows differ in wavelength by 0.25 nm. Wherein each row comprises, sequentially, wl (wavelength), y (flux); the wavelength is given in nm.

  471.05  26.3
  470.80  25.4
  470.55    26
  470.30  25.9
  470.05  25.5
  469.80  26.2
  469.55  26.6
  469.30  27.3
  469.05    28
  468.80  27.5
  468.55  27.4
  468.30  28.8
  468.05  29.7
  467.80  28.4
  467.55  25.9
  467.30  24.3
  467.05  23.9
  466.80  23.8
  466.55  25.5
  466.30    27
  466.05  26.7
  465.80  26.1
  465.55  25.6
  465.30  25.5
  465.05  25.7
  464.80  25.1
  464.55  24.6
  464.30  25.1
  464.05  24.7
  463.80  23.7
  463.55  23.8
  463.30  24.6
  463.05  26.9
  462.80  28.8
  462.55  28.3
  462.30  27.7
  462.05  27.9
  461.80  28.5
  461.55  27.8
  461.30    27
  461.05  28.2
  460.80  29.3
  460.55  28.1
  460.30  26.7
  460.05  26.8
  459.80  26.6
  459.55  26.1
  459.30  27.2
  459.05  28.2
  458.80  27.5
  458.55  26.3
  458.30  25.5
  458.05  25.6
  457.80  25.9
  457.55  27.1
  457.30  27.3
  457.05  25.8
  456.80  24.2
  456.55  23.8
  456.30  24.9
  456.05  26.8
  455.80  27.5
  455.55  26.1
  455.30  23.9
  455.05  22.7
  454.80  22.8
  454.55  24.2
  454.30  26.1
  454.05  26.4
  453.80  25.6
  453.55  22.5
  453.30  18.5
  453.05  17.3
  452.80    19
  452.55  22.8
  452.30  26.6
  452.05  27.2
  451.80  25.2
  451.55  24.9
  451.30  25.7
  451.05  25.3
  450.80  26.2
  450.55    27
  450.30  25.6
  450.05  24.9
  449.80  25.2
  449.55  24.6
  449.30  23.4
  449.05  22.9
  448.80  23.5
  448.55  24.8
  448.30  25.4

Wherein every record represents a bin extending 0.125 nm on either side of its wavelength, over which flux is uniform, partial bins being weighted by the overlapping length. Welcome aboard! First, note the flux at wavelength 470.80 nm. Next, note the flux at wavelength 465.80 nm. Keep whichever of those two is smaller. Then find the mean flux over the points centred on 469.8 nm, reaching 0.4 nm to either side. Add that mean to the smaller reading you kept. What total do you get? 51.5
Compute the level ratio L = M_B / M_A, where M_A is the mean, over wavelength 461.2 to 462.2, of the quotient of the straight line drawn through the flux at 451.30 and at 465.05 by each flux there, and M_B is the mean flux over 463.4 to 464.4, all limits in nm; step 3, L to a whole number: 26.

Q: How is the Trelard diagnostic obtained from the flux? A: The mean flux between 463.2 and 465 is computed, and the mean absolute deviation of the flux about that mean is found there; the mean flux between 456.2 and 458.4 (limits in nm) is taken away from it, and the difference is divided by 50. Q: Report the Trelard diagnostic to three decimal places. -0.503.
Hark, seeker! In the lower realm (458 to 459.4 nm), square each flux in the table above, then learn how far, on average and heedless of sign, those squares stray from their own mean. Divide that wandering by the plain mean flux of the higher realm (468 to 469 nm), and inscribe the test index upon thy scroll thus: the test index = 1.7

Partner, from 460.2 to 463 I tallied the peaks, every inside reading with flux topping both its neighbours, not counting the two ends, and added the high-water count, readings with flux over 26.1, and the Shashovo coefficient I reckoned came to 13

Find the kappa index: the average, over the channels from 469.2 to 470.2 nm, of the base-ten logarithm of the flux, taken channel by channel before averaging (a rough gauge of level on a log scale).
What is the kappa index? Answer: 1.421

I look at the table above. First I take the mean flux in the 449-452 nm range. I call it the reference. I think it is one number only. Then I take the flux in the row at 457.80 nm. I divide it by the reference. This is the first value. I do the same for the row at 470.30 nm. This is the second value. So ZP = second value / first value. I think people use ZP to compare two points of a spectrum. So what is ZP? 1.00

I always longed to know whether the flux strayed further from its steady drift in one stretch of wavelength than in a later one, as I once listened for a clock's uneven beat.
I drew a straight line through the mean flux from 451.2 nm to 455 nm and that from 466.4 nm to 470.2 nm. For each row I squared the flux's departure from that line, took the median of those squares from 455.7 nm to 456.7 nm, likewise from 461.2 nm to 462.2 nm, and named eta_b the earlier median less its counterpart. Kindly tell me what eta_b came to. -2.8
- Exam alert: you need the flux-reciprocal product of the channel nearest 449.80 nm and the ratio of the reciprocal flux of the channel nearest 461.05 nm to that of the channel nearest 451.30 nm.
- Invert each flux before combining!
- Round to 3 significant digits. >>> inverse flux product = 0.0362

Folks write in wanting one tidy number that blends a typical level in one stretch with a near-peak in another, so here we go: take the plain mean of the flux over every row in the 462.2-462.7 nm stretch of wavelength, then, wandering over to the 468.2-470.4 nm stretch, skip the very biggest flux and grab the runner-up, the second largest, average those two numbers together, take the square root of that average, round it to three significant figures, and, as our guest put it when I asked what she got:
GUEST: 5.29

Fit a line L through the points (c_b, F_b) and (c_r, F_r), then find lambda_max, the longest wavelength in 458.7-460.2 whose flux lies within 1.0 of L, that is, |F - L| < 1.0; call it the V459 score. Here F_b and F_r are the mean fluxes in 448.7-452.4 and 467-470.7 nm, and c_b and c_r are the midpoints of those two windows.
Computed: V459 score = 460.05 nm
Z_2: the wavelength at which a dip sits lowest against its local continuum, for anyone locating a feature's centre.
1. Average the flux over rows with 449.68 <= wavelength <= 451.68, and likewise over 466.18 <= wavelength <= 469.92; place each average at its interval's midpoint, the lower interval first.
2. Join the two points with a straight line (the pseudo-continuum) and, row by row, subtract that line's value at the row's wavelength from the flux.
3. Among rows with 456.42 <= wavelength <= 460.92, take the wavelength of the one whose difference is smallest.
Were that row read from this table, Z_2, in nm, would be 456.55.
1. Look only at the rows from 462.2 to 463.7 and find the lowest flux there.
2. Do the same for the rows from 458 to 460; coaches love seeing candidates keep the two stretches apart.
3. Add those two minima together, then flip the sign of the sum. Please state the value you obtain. -49.3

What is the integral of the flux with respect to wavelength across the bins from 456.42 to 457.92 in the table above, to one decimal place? 38.5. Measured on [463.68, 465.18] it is 37.2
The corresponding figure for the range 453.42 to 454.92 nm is 36.9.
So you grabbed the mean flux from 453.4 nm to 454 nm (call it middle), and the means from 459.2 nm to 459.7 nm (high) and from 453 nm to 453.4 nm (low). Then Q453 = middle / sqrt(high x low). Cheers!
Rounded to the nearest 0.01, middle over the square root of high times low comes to 1.10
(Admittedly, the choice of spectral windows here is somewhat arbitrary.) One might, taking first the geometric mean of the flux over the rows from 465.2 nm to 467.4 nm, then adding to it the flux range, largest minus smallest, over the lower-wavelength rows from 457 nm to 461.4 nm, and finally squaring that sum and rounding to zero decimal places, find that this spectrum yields 850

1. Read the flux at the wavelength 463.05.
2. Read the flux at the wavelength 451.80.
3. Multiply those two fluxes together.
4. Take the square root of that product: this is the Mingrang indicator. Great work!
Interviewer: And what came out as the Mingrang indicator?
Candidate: 26.0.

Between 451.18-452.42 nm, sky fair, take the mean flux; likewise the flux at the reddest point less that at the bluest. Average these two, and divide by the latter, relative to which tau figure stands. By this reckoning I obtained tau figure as 15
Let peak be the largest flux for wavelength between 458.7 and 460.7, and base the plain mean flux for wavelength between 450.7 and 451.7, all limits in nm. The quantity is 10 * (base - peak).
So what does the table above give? -27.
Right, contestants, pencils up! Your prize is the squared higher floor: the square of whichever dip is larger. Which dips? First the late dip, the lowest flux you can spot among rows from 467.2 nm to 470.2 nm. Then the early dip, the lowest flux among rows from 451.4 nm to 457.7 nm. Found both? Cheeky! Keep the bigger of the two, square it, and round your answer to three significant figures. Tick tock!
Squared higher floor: 590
